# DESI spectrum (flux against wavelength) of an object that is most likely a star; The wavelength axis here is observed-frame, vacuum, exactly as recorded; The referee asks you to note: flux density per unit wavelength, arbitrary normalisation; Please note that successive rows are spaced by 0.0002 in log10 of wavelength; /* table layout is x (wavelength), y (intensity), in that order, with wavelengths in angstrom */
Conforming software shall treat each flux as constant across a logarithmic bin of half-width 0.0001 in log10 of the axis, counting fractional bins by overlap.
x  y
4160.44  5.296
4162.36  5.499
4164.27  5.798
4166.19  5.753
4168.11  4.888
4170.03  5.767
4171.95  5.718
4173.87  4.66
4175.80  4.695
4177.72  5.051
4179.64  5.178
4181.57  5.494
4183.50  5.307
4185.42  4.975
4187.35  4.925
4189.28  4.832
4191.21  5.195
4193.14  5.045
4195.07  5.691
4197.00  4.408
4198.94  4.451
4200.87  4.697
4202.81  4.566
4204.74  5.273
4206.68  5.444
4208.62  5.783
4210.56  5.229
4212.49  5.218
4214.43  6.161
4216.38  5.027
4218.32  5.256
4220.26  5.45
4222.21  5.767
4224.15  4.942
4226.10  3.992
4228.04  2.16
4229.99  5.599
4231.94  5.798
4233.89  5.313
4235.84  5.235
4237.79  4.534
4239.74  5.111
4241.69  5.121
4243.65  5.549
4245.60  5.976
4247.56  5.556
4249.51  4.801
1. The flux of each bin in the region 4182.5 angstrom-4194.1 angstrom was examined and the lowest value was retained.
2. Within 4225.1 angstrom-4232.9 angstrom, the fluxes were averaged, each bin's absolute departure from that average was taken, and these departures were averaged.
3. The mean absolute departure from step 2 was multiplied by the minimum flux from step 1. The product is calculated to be 6.3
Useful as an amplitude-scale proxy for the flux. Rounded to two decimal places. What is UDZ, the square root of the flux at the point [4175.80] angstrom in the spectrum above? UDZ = 2.17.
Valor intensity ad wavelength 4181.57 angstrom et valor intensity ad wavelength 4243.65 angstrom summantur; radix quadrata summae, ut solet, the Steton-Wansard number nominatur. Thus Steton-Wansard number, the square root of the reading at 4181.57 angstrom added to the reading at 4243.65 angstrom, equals 3.32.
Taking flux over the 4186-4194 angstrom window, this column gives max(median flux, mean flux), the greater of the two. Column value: 5.00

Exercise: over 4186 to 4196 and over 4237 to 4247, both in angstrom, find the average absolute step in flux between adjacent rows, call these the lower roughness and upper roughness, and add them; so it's 0.7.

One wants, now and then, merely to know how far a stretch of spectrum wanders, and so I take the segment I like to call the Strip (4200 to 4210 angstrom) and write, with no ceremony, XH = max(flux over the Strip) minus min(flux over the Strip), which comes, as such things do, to 1.2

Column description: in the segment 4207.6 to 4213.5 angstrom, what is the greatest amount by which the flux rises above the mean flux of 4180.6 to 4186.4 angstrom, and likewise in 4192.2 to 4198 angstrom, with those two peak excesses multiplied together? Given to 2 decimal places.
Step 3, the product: 0.23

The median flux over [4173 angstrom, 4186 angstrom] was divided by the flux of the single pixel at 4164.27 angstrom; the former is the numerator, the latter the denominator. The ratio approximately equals 0.87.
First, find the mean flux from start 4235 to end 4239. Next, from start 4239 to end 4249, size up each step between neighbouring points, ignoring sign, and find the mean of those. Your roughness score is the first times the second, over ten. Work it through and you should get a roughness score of 0.157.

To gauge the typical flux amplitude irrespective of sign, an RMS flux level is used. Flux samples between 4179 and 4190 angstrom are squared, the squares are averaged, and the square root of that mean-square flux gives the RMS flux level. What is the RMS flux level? 5.12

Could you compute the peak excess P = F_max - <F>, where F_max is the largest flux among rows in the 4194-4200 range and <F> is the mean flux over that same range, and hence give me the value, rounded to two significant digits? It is 0.84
